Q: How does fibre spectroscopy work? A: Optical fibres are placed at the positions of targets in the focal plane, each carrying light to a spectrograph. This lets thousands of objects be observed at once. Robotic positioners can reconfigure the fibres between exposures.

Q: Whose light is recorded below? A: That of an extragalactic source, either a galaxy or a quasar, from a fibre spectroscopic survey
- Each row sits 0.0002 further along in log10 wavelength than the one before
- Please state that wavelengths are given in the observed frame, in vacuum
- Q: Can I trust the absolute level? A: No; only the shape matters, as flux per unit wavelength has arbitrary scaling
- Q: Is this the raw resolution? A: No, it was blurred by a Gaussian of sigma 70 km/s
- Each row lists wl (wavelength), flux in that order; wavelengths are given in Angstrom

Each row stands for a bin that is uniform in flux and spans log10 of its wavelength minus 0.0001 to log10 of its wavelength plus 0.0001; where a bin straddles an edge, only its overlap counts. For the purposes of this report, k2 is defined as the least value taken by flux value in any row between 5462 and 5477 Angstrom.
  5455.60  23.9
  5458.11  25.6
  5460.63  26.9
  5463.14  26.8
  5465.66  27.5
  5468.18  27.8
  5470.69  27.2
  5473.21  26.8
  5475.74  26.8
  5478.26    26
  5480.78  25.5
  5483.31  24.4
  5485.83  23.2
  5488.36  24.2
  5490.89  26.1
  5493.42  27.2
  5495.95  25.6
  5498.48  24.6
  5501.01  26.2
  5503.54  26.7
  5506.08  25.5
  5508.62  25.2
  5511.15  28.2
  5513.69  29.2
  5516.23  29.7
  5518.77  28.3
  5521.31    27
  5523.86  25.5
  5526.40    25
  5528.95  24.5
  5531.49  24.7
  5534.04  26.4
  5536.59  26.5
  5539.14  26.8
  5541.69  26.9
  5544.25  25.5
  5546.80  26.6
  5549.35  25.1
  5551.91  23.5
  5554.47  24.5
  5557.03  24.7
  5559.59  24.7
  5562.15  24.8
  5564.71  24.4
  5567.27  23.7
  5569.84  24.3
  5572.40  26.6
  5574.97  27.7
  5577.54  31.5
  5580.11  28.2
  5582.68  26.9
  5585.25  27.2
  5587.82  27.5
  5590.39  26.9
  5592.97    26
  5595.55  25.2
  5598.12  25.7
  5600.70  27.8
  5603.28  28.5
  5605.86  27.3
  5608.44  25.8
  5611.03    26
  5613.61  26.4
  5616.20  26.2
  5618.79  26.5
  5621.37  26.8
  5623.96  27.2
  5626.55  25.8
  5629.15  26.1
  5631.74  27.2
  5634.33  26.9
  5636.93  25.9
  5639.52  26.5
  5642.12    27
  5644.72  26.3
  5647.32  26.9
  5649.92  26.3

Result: 26.8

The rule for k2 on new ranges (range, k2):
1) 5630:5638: 25.9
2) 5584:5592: 26.9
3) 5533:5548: 25.5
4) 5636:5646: 25.9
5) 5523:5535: 24.5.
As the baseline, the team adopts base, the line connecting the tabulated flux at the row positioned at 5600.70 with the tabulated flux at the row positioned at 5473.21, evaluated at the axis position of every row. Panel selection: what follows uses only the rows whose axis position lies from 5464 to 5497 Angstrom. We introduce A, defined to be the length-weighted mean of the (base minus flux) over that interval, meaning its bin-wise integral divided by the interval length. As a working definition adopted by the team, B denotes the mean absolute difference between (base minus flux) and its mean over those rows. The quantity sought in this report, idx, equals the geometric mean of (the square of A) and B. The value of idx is 0.88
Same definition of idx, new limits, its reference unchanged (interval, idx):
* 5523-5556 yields 1.73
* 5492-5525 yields 0.27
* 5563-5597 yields 1.25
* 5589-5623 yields 1.09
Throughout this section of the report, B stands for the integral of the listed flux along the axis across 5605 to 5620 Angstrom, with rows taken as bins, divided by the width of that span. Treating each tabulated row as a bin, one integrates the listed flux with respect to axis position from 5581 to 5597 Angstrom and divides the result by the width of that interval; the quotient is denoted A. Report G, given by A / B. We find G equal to 1.01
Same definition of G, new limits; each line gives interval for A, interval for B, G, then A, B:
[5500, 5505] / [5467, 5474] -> 0.97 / 26.4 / 27.3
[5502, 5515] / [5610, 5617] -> 1.03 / 27.0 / 26.2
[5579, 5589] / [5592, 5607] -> 1.03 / 27.4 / 26.8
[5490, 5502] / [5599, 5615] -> 0.96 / 25.9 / 26.9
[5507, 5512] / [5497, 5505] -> 1.03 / 26.5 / 25.8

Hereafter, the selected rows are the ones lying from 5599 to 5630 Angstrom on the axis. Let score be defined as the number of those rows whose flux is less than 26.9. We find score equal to 8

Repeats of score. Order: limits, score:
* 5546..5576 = 11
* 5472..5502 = 11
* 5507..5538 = 7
